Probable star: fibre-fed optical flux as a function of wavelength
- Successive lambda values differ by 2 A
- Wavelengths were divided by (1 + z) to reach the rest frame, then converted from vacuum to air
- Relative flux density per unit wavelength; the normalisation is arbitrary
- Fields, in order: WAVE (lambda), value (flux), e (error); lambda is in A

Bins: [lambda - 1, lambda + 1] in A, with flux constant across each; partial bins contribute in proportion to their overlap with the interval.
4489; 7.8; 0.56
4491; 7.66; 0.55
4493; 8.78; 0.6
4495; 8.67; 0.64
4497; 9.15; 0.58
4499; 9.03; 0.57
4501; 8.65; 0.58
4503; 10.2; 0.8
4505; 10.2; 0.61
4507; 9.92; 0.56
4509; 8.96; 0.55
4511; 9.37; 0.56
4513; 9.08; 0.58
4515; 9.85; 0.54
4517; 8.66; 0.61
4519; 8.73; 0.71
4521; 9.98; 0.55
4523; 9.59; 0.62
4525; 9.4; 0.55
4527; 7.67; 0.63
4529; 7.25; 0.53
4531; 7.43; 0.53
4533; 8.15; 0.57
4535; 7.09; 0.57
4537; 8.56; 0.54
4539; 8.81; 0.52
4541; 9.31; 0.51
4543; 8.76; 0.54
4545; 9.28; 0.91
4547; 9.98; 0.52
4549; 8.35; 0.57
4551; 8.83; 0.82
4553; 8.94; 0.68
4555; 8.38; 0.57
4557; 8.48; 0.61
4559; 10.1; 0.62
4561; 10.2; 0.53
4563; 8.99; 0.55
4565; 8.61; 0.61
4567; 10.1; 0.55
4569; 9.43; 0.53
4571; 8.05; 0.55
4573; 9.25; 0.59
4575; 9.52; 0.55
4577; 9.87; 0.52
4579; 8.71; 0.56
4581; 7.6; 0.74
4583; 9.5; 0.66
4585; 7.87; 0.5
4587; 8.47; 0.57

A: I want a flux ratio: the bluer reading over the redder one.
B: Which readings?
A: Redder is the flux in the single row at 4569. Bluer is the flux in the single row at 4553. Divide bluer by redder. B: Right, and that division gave 0.95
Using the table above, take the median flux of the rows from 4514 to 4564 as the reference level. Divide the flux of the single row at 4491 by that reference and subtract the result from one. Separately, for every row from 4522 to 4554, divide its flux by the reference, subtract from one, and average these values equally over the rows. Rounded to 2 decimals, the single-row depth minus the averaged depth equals 0.11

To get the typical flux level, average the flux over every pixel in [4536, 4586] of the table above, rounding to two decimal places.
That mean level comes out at 9.02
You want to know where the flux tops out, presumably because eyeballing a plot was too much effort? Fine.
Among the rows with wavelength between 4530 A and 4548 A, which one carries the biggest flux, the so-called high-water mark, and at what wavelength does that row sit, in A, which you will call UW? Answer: 4547 A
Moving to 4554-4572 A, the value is 4561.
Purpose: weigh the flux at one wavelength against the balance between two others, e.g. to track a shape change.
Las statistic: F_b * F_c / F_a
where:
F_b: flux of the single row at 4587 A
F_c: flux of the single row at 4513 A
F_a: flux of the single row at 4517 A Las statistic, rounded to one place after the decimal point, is 8.9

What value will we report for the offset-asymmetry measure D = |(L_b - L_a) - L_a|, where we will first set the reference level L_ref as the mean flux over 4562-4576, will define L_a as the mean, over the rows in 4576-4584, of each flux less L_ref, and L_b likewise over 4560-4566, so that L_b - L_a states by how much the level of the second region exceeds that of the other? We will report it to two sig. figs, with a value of 0.56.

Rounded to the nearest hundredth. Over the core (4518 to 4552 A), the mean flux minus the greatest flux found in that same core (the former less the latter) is -1.32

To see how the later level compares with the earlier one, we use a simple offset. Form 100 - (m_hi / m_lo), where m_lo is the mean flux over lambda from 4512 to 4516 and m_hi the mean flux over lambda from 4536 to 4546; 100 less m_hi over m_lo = 99.1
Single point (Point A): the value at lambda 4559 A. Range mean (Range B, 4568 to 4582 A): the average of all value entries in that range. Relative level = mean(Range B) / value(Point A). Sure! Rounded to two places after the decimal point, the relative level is 0.88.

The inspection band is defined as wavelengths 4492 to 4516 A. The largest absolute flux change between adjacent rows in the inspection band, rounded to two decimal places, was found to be 1.55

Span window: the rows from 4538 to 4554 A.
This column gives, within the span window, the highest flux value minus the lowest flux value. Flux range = 1.63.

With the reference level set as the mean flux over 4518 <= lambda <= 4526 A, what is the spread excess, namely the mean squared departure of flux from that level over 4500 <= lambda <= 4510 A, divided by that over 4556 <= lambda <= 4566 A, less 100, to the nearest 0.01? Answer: -99.19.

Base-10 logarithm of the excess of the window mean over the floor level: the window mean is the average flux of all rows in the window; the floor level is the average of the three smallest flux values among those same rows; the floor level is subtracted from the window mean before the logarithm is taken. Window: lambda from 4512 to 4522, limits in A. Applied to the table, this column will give -0.36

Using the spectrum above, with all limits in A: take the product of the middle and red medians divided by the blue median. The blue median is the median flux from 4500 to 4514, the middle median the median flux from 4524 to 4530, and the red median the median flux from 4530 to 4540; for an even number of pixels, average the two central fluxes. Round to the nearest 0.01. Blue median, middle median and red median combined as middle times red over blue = 6.67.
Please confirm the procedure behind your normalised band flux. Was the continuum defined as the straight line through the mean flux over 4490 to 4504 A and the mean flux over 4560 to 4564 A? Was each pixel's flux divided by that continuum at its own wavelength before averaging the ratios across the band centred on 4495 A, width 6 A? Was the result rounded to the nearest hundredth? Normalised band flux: 1.00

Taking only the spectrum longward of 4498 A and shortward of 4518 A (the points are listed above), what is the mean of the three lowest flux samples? 8.8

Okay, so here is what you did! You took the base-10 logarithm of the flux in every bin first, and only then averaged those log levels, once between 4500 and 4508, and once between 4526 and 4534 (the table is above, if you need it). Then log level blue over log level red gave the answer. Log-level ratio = 1.12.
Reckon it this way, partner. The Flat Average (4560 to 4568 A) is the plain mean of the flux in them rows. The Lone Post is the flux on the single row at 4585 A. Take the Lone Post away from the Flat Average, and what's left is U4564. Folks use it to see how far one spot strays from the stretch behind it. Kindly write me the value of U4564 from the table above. 1.6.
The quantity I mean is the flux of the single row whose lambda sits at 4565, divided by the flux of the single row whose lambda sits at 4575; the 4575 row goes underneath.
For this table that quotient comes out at 0.90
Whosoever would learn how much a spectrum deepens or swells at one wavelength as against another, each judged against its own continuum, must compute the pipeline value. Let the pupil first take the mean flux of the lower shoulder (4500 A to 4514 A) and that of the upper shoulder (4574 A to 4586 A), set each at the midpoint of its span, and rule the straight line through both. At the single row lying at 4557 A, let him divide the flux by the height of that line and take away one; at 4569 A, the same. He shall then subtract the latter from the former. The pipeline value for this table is -0.12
